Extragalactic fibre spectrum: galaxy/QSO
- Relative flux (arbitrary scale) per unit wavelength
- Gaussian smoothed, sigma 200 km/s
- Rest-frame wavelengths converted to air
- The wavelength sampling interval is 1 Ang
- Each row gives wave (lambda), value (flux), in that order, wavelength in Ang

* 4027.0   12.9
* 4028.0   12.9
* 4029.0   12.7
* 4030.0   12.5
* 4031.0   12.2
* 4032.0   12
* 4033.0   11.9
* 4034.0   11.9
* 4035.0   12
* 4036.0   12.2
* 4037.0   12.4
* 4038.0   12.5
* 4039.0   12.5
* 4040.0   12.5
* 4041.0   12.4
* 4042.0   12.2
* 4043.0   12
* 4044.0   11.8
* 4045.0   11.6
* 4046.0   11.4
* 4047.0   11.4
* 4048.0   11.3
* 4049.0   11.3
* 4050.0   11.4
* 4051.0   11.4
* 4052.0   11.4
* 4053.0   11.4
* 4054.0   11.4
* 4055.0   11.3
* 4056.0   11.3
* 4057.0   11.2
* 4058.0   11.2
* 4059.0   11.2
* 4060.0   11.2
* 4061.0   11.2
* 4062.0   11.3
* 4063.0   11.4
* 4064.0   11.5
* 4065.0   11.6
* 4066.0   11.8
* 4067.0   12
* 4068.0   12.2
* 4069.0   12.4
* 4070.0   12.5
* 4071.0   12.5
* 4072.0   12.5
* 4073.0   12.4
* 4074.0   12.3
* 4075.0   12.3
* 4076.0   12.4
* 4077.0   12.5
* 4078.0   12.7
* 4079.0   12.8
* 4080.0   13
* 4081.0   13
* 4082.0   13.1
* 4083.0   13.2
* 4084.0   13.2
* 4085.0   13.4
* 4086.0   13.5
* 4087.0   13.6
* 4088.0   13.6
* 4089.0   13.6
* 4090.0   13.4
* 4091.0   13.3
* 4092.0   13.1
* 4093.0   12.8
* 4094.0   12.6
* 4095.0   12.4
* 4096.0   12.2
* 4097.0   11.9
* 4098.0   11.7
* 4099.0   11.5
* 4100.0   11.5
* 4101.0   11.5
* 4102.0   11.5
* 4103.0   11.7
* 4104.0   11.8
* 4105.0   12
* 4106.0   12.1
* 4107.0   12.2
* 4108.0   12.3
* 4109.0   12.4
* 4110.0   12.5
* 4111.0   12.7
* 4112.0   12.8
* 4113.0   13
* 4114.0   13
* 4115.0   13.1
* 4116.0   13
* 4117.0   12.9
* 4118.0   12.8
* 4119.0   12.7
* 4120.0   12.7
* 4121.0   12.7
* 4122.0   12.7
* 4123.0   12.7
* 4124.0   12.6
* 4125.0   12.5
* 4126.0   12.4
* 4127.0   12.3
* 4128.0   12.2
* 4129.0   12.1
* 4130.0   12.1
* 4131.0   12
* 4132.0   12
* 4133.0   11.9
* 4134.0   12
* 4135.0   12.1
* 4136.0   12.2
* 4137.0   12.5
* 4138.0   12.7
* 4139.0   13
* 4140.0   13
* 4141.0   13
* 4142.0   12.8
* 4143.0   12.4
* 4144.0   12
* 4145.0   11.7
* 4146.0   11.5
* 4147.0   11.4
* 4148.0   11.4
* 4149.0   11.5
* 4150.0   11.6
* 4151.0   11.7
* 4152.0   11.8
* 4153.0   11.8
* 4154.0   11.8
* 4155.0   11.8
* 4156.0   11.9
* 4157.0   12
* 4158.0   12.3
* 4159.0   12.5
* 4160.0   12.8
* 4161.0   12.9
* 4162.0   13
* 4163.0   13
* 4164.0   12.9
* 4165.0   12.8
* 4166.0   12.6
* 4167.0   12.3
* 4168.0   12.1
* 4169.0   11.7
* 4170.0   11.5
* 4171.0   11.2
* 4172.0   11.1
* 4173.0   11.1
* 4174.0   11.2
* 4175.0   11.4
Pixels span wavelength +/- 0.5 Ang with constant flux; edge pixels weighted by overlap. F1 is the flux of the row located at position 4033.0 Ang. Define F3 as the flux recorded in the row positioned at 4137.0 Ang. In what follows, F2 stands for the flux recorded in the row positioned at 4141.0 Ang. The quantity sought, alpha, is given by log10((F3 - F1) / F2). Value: -1.34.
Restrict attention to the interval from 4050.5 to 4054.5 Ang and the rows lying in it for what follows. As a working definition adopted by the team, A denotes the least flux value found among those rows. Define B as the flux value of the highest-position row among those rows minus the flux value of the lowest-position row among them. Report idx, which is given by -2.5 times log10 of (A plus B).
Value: -2.64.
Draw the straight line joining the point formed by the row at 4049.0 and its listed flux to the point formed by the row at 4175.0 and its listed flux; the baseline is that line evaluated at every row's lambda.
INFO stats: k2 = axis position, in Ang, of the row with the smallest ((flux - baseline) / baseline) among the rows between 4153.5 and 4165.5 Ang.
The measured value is 4155.0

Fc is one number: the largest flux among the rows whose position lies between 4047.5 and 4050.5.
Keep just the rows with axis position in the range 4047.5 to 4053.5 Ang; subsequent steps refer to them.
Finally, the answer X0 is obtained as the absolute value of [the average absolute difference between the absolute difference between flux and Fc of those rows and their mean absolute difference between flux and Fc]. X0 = 0.04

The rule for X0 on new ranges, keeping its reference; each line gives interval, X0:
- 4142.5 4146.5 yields 0.30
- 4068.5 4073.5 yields 0.05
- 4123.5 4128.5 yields 0.12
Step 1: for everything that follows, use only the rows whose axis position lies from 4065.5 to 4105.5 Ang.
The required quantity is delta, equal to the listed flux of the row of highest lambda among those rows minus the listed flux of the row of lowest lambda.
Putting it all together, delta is 0.2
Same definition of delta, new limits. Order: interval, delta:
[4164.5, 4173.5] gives -1.7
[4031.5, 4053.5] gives -0.6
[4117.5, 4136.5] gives -0.6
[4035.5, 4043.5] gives -0.2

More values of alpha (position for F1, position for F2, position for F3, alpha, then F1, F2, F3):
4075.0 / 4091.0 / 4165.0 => -1.42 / 12.3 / 13.3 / 12.8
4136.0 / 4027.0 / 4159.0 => -1.63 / 12.2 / 12.9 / 12.5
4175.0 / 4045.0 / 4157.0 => -1.29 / 11.4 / 11.6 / 12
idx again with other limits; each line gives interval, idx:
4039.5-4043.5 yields -2.65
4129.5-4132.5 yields -2.69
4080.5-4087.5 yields -2.83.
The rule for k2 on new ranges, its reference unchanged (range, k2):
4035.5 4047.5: 4047.0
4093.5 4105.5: 4102.0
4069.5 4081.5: 4075.0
